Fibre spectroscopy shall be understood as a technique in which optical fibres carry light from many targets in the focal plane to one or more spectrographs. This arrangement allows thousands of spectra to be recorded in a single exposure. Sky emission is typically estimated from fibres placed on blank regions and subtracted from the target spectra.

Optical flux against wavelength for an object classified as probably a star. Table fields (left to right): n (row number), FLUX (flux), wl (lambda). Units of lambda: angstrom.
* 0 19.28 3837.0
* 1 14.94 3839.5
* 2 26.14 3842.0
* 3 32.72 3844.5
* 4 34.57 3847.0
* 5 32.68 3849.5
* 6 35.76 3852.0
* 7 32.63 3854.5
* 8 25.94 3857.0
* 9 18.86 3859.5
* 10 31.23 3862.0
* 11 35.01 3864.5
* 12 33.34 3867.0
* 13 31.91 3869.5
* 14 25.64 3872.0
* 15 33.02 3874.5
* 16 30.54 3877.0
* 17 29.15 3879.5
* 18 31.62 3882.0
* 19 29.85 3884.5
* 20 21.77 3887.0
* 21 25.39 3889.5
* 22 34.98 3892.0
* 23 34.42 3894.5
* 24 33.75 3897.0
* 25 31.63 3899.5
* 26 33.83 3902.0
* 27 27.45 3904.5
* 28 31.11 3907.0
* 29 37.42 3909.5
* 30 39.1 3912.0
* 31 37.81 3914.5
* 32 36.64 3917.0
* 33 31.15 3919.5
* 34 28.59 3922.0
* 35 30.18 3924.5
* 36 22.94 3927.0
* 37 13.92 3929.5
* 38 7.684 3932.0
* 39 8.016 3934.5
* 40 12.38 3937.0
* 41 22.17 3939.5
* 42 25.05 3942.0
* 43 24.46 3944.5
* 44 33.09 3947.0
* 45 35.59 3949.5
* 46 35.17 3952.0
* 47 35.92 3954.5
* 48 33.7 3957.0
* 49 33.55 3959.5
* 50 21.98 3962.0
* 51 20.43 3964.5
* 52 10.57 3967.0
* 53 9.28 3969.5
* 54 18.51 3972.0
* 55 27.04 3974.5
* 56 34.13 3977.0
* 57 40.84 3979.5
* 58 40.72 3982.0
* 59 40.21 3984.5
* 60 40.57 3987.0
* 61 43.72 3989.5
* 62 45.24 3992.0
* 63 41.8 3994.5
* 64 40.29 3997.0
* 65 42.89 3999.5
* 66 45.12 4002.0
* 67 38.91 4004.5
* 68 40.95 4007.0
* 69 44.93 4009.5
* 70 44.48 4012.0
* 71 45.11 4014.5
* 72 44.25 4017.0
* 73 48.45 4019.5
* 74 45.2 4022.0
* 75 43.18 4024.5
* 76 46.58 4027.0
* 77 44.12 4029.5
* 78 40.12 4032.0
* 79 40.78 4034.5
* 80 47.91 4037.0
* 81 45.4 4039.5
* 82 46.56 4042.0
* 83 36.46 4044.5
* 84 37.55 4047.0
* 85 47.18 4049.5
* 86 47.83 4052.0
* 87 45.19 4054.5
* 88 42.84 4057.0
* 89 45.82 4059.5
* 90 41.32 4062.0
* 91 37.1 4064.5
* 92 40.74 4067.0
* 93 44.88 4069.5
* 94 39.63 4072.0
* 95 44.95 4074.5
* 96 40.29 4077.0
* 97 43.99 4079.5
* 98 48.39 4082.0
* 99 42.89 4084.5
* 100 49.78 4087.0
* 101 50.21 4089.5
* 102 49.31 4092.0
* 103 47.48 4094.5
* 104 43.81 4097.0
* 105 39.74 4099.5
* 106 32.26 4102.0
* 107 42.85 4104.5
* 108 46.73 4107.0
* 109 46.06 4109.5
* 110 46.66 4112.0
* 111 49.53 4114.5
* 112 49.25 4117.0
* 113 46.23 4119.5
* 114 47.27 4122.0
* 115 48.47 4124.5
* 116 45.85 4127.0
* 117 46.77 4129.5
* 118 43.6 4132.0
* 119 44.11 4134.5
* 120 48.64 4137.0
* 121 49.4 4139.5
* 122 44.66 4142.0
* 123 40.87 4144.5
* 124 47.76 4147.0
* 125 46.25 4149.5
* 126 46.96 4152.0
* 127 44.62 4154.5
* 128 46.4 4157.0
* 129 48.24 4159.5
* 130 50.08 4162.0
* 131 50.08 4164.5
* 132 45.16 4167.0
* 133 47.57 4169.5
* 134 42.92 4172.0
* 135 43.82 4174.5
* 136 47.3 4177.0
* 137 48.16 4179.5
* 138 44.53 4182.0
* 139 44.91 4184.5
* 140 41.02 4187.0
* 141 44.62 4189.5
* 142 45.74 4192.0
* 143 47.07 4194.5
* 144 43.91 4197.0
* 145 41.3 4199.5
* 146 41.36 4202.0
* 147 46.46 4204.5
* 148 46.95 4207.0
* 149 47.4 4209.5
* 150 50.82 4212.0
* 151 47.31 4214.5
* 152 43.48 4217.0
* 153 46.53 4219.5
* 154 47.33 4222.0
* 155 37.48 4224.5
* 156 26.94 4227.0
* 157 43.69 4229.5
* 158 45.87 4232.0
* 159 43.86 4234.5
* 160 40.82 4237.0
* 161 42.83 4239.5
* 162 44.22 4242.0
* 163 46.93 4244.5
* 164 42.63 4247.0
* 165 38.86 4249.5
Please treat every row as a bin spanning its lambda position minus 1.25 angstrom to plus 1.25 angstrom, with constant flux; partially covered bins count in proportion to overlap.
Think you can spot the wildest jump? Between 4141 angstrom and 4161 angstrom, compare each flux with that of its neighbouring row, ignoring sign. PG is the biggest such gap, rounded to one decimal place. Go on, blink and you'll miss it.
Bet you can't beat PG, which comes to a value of 6.9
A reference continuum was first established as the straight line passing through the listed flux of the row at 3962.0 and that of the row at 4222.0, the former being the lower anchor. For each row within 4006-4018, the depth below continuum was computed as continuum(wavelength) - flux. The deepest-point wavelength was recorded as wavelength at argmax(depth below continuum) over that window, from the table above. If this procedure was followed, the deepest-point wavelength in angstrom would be 4007.0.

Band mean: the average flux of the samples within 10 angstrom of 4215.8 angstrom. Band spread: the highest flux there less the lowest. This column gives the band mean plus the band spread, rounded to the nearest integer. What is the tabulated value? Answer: 59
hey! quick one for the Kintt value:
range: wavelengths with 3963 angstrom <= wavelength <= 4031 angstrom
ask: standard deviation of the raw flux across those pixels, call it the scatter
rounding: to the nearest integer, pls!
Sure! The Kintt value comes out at 11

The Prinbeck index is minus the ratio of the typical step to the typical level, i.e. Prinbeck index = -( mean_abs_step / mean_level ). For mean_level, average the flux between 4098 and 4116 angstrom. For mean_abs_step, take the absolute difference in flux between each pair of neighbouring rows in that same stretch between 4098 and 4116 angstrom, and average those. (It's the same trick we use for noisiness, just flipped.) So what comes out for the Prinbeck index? -0.10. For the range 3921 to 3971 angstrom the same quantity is -0.18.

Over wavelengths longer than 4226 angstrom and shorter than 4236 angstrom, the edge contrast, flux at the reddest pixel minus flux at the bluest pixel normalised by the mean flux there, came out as 0.42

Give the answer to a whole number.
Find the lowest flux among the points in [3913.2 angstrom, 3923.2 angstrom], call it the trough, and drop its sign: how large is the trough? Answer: 29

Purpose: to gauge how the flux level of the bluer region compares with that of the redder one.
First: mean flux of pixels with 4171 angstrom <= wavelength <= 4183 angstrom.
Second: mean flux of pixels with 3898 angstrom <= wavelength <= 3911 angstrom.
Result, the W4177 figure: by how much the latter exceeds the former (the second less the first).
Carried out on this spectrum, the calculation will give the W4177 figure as -13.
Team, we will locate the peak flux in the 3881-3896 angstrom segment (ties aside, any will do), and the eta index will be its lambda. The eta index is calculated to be 3892.0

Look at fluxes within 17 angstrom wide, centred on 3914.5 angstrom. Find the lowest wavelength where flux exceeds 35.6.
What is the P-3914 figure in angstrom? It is 3909.5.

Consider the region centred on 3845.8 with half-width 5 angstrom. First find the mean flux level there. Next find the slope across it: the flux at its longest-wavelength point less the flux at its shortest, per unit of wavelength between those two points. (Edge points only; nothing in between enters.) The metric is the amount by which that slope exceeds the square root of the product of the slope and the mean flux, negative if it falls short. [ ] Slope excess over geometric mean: -4.4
